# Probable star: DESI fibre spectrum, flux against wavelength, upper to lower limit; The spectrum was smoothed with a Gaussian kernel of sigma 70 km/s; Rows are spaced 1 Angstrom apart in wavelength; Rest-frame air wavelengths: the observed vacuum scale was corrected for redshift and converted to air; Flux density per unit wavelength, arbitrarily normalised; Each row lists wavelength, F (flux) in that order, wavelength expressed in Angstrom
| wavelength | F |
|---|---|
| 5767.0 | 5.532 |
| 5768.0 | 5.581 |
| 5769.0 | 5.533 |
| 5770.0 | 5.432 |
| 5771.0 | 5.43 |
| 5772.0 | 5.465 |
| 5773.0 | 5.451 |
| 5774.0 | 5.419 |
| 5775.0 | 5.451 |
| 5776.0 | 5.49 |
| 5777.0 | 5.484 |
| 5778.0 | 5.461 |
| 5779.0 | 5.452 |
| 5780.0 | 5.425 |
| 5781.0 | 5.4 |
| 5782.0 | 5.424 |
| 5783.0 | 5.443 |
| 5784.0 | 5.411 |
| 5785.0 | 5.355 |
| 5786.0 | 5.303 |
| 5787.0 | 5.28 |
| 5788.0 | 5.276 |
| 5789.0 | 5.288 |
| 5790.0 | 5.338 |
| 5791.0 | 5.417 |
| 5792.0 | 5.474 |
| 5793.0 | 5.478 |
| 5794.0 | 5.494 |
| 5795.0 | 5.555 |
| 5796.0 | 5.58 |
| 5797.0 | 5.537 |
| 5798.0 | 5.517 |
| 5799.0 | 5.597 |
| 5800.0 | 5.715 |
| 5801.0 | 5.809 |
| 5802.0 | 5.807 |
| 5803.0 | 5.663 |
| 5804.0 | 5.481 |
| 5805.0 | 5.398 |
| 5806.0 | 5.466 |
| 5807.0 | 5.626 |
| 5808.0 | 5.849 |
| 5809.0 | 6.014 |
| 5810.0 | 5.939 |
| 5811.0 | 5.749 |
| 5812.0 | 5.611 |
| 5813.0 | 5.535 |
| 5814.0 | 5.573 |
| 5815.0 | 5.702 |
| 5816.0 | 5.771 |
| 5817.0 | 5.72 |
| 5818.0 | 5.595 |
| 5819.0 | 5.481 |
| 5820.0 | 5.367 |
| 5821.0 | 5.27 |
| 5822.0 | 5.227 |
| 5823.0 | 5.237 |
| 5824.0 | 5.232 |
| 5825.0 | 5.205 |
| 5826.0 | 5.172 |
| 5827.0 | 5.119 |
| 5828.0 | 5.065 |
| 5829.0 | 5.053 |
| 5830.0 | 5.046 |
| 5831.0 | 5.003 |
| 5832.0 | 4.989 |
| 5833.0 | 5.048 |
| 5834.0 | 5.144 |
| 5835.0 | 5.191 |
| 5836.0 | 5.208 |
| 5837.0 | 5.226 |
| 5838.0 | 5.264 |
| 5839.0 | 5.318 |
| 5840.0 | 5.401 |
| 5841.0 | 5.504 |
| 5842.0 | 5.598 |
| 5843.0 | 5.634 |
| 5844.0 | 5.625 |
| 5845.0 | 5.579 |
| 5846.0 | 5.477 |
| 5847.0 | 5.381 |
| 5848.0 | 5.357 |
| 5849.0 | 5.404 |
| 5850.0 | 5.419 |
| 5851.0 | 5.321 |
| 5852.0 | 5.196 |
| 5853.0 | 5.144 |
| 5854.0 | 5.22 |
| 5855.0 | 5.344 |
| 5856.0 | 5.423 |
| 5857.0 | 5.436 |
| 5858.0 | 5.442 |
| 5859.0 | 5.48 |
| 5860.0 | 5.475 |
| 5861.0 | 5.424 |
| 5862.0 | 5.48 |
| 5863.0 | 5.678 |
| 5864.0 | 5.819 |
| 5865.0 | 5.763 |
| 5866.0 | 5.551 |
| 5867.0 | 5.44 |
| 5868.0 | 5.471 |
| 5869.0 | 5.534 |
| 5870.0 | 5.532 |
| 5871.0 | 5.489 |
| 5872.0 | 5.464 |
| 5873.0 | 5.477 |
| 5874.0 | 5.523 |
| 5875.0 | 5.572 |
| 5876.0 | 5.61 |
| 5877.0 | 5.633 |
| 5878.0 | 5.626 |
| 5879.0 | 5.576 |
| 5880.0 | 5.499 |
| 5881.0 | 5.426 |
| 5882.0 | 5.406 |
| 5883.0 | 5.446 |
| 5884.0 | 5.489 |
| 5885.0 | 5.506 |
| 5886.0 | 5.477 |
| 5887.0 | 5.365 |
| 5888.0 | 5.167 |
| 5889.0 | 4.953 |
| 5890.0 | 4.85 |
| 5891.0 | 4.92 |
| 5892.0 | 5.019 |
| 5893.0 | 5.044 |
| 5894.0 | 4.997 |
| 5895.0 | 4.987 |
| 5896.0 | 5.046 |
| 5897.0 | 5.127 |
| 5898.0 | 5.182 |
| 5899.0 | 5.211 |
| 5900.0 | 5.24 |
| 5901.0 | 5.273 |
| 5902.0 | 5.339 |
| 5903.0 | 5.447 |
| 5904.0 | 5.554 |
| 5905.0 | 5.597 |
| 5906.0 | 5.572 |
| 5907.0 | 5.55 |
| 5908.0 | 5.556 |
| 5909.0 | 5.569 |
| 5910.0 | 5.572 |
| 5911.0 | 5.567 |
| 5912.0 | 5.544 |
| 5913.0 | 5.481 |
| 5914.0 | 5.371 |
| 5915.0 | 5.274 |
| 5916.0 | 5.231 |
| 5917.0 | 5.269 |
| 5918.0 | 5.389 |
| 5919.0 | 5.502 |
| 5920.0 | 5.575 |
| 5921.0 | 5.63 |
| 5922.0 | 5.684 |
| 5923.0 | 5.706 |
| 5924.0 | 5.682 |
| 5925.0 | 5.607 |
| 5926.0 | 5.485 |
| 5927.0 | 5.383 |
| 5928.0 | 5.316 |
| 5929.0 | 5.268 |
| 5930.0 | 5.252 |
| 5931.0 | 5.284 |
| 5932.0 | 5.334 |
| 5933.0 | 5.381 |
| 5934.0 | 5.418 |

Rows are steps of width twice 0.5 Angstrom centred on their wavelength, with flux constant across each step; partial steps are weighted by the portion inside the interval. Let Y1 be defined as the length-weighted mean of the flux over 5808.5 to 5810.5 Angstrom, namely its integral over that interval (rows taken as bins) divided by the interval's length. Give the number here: 6.0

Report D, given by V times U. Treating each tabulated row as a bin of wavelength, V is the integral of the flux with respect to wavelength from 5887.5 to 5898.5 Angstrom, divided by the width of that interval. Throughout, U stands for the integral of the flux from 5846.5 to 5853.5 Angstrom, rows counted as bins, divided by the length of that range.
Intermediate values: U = 5.32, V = 5.03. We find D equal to 26.7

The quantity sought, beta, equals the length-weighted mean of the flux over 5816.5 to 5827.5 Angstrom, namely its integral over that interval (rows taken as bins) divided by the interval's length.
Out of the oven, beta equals 5.33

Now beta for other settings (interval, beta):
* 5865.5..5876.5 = 5.51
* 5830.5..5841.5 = 5.21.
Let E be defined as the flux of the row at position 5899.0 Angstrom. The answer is 5.211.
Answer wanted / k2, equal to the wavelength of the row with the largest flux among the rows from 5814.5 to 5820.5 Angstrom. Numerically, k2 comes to 5816.0 Angstrom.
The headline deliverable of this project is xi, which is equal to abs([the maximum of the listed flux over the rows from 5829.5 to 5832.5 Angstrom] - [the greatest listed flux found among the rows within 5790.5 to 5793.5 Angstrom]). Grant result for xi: 0.43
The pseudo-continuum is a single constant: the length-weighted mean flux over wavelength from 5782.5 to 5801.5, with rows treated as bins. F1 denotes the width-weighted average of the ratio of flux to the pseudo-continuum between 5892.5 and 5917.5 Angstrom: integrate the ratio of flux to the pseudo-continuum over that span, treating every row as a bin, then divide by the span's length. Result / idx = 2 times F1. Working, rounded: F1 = 0.98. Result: 1.96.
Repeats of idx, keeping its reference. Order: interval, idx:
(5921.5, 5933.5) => 1.99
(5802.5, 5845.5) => 1.98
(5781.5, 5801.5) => 2.00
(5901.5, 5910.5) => 2.02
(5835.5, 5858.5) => 1.97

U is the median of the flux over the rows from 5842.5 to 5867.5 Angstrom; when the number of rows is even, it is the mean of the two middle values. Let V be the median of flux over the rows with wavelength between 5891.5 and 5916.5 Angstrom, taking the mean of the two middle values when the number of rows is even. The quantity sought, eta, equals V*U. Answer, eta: 29.0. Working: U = 5.44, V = 5.34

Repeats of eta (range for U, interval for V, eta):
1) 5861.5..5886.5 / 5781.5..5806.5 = 30.1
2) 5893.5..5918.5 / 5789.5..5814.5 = 29.9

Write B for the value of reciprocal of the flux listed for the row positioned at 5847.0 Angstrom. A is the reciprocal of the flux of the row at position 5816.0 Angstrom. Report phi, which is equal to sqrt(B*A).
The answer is 0.179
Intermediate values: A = 0.173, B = 0.1858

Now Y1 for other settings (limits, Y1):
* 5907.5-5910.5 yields 5.6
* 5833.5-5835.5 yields 5.2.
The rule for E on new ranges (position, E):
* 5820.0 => 5.367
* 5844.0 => 5.625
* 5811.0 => 5.749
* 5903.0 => 5.447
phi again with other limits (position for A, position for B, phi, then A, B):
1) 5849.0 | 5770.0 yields 0.185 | 0.185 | 0.1841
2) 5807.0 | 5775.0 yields 0.181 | 0.178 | 0.1835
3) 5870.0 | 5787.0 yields 0.185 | 0.181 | 0.1894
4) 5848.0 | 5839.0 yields 0.187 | 0.187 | 0.1880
